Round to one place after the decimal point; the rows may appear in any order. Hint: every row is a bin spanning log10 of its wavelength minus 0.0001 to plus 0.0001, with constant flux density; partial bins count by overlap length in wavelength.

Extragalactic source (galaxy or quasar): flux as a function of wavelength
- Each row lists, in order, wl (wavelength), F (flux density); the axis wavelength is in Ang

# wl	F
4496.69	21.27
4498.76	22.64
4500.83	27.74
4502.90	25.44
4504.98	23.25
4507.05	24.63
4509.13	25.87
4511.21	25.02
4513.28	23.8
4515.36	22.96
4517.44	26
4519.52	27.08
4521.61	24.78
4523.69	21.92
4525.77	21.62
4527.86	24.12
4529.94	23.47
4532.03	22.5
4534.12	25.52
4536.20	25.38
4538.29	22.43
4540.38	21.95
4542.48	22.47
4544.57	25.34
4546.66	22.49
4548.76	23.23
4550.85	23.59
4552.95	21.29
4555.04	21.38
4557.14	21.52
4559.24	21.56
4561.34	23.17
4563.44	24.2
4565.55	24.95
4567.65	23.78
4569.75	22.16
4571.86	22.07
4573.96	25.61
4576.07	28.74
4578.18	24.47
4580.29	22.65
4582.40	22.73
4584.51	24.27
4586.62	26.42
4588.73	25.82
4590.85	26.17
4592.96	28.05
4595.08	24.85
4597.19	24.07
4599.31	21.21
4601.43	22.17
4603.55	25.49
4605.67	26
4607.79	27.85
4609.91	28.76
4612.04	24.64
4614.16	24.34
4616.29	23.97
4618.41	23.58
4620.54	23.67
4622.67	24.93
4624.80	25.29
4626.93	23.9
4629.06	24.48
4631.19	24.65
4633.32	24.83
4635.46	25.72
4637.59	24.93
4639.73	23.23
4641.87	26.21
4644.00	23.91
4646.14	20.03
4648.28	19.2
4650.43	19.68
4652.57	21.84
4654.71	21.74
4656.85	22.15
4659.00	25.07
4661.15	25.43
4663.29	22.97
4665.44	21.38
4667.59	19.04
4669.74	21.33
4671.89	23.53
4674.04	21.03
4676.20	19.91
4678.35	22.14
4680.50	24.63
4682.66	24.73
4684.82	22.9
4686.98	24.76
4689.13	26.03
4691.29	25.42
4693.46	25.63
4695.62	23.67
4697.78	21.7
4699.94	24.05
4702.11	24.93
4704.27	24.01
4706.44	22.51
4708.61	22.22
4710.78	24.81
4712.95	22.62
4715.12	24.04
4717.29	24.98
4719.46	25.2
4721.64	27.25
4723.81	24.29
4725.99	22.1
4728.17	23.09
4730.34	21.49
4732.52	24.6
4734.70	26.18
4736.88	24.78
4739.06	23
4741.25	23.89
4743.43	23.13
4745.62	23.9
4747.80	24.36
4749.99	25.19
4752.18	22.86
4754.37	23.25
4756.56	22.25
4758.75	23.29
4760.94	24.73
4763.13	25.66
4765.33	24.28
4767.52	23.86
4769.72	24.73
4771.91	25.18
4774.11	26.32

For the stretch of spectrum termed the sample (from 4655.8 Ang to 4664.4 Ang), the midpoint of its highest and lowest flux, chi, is 23.8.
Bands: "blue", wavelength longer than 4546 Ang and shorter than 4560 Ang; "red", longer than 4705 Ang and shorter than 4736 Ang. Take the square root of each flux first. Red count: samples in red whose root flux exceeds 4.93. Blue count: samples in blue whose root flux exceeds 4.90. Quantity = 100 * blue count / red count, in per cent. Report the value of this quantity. 0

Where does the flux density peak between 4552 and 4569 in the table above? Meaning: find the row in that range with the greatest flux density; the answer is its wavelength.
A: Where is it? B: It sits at 4565.55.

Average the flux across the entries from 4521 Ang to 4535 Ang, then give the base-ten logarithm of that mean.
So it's 1.37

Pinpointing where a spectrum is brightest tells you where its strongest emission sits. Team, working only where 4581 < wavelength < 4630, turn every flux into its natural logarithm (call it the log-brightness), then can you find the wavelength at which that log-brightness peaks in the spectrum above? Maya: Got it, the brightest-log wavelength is 4609.91 Ang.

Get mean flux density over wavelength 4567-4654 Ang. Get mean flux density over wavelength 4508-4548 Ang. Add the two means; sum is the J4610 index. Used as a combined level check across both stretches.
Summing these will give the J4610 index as 48.2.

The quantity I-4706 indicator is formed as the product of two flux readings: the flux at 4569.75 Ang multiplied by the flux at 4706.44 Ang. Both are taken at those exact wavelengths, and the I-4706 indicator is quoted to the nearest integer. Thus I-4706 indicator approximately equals 499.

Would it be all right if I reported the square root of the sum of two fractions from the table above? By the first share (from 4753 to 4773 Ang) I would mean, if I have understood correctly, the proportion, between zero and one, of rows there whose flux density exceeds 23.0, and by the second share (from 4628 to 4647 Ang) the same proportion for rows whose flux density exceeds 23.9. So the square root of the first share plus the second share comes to 1.29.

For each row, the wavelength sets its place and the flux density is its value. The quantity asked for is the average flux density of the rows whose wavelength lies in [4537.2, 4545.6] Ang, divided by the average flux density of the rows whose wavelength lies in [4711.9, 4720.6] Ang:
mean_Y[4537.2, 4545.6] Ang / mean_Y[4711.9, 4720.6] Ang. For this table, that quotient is 0.95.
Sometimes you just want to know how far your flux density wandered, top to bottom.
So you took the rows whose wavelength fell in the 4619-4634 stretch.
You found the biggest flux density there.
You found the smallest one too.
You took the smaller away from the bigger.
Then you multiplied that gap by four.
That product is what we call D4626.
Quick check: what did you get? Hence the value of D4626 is 6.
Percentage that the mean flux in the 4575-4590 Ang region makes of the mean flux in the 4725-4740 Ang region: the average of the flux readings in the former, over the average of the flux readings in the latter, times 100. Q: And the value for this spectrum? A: 106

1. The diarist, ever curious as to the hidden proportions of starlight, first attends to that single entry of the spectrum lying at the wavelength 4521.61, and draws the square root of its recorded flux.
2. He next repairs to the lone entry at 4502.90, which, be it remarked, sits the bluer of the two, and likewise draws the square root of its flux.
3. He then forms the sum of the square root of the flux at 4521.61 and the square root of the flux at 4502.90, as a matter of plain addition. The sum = 10.0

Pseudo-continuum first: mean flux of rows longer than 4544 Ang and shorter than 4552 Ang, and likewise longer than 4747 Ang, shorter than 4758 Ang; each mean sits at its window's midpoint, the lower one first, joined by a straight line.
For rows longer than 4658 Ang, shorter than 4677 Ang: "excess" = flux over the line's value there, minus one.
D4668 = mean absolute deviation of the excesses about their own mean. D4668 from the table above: 0.078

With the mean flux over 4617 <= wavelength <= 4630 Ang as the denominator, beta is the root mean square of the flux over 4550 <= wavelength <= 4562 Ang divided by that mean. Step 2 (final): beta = 0.91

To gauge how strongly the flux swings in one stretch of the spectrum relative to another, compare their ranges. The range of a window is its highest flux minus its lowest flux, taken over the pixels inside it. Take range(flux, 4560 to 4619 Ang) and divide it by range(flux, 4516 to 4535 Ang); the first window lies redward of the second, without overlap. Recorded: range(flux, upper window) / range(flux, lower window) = 1.4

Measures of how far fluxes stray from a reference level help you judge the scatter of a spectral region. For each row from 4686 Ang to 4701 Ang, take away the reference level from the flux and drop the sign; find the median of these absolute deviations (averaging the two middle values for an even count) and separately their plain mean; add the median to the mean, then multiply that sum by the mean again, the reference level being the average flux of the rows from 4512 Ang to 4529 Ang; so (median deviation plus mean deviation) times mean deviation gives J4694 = 3.1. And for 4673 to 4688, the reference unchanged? 5.0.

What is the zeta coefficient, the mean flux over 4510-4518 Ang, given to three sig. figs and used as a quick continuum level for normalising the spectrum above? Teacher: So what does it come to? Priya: 24.4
